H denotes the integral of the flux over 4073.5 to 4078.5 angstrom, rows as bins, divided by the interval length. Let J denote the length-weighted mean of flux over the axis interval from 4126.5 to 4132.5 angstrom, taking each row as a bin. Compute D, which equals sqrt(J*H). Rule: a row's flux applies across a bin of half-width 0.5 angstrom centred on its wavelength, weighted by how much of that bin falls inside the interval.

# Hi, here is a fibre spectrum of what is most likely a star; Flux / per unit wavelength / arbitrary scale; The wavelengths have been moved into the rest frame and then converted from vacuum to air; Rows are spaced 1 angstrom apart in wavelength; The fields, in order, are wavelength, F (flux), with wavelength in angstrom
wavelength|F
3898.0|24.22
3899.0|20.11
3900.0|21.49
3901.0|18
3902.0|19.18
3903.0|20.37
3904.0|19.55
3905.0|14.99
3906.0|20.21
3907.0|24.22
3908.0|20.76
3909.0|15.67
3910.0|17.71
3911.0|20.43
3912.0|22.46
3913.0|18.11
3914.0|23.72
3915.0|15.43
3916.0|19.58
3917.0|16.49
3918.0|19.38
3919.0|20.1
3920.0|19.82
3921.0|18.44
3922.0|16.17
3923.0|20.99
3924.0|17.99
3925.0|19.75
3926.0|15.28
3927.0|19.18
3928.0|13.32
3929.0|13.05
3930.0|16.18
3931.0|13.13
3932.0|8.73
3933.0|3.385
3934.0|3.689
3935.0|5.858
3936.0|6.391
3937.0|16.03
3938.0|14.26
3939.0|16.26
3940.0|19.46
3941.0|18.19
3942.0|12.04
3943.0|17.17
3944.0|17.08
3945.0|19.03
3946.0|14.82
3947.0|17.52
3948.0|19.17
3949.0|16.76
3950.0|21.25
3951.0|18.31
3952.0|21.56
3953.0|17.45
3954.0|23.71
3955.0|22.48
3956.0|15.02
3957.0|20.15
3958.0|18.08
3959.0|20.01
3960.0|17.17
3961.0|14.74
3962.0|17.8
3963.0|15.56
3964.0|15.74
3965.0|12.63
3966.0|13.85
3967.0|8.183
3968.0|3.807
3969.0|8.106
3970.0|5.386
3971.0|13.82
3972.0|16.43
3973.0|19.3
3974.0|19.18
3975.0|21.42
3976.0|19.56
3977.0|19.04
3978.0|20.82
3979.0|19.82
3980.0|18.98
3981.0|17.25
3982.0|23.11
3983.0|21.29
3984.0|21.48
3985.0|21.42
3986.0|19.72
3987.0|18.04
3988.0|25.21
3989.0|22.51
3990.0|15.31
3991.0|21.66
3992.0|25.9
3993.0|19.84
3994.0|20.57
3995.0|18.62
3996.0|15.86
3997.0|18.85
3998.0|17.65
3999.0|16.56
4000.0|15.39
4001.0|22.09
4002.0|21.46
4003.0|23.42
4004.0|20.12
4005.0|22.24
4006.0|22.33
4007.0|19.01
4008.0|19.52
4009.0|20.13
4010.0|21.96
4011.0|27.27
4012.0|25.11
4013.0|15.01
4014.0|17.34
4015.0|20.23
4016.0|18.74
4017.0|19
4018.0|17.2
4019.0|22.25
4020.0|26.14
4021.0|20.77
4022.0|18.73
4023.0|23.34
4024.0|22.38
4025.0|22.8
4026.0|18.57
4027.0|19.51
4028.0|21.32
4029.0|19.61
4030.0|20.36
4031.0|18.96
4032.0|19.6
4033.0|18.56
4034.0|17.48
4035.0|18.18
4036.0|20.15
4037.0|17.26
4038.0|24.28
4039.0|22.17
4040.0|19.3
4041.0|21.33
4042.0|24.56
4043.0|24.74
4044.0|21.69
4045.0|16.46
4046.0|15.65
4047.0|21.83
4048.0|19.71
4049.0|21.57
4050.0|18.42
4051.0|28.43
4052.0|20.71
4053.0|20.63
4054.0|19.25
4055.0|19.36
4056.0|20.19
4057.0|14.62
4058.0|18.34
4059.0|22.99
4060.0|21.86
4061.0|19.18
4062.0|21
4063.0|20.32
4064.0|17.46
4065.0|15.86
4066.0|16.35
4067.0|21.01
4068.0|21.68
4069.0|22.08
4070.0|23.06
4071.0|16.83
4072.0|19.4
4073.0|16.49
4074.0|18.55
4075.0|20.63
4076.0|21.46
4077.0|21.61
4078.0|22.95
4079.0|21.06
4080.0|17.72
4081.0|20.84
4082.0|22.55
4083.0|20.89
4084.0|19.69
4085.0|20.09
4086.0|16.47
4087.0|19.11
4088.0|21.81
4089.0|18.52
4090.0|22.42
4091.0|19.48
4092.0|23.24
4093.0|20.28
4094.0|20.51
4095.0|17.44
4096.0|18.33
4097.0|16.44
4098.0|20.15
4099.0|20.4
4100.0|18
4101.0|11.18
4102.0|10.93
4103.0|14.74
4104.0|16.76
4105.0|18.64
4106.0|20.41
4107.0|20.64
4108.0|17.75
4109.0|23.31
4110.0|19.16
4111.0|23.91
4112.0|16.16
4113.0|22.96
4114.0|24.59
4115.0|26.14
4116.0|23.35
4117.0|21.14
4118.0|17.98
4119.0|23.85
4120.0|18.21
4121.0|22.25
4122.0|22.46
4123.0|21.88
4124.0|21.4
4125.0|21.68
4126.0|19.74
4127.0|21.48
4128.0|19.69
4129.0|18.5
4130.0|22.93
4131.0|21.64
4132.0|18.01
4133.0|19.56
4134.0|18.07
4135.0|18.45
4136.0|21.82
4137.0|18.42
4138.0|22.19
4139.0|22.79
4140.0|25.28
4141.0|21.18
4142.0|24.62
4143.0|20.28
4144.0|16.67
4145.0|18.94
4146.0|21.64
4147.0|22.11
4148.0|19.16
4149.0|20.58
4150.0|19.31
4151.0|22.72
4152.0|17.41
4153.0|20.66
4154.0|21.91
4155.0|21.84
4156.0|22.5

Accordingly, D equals 20.7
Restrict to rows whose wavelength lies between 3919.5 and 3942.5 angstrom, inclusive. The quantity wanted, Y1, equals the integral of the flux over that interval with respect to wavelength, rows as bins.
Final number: 328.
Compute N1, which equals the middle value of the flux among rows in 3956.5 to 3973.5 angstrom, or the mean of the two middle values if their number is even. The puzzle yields 15.6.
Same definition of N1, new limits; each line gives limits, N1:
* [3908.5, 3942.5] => 16.4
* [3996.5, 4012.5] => 20.8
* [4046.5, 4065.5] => 20.2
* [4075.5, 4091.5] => 20.9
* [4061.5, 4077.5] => 20.5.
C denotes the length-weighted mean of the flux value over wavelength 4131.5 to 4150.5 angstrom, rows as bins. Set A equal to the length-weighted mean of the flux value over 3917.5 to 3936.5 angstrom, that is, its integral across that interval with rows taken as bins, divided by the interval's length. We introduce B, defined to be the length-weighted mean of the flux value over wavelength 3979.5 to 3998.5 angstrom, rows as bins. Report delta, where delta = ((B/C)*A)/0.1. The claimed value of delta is 140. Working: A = 14.3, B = 20.2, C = 20.5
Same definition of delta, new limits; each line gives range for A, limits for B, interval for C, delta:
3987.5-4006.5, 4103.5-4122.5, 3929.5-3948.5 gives 314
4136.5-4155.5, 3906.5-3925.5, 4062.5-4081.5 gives 205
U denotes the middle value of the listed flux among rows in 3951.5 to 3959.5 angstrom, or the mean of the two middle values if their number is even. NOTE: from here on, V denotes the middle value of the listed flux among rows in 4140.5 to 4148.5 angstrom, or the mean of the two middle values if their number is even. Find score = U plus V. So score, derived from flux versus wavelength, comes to 40.8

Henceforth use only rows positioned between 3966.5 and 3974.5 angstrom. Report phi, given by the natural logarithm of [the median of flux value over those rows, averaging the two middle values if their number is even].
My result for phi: 2.40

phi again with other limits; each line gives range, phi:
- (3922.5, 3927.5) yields 2.95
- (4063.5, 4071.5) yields 2.96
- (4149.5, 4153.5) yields 2.99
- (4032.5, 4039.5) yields 2.92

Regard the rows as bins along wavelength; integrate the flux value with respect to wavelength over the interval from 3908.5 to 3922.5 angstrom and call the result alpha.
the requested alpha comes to 264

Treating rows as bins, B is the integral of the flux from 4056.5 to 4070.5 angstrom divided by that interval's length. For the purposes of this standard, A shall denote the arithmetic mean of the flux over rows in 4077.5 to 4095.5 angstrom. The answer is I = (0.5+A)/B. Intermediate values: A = 20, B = 19.7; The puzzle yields 1.05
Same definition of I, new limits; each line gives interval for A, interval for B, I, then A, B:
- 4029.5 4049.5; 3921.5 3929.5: 1.22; 20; 17.0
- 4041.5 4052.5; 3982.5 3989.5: 1.02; 21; 21.4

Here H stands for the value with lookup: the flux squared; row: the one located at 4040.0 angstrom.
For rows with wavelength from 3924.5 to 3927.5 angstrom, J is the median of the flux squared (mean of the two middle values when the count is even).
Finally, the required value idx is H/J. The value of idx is 1.0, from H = 372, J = 368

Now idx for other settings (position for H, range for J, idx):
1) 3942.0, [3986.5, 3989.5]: 0.3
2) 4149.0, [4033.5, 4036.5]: 1.3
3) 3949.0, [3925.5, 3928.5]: 1.2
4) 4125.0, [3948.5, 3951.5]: 1.4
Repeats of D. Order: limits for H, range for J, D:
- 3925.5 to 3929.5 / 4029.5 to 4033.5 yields 17.2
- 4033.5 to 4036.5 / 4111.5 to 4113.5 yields 19.1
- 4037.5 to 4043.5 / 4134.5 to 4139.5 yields 21.7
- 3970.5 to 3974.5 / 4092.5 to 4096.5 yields 18.1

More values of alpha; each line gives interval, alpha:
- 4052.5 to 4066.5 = 267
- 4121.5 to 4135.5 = 285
